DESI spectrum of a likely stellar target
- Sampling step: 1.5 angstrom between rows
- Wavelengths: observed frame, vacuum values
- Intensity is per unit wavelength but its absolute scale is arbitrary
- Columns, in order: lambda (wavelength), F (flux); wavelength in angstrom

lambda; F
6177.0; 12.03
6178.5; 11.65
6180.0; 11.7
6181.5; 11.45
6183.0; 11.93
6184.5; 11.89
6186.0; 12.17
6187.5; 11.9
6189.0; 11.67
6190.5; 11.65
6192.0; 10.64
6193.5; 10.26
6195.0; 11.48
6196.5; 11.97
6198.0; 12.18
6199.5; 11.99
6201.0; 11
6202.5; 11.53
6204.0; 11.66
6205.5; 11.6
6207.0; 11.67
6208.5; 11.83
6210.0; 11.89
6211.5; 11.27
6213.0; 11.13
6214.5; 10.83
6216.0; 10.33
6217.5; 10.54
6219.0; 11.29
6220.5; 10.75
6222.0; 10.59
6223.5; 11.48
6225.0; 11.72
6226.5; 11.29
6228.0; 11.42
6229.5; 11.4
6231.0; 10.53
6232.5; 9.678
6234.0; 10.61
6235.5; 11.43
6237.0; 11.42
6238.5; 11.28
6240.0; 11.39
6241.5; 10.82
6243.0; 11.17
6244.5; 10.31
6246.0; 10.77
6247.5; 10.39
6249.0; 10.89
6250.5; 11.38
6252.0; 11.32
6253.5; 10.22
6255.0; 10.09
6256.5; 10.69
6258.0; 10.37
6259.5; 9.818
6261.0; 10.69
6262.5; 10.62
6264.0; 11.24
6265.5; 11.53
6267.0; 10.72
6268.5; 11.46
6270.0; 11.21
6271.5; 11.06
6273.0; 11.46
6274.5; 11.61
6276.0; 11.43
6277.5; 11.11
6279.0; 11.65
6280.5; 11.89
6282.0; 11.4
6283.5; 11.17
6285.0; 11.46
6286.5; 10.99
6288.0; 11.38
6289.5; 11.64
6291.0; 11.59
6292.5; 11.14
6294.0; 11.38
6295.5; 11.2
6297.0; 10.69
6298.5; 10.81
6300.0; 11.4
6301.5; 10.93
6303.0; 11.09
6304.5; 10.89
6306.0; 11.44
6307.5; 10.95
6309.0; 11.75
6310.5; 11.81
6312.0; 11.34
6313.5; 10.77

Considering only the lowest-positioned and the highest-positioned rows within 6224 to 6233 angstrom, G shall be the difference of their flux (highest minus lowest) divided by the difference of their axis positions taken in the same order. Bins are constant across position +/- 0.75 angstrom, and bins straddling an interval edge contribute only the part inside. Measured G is -0.272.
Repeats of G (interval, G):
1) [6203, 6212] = -0.052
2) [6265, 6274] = -0.009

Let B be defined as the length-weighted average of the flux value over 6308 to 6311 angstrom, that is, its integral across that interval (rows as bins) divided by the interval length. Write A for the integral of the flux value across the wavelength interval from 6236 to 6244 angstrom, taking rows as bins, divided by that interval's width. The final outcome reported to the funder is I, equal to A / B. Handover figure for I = 0.96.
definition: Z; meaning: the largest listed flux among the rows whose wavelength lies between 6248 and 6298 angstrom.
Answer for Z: 11.89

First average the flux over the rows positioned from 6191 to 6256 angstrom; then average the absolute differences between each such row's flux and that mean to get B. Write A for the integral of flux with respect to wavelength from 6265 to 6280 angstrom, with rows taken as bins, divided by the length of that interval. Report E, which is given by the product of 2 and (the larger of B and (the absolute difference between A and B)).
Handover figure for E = 21.7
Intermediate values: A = 11.3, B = 0.49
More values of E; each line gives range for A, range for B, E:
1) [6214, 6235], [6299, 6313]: 21.2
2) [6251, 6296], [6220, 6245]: 21.3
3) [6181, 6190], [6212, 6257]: 22.8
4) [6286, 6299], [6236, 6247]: 21.8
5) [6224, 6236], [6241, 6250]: 21.5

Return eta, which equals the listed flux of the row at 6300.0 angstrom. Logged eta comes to 11.4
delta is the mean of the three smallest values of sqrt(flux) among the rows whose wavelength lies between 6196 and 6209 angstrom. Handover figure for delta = 3.37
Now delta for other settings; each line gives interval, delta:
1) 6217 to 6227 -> 3.26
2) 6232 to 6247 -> 3.19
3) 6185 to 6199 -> 3.28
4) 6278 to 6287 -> 3.34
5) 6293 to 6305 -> 3.29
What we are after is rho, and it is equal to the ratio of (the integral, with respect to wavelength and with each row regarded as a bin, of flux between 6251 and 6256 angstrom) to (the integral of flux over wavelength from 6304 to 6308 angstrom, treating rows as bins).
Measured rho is 1.19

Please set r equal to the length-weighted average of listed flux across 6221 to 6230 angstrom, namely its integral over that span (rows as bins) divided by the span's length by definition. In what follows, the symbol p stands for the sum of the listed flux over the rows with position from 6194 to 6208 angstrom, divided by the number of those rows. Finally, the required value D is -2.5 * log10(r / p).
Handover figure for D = 0.04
